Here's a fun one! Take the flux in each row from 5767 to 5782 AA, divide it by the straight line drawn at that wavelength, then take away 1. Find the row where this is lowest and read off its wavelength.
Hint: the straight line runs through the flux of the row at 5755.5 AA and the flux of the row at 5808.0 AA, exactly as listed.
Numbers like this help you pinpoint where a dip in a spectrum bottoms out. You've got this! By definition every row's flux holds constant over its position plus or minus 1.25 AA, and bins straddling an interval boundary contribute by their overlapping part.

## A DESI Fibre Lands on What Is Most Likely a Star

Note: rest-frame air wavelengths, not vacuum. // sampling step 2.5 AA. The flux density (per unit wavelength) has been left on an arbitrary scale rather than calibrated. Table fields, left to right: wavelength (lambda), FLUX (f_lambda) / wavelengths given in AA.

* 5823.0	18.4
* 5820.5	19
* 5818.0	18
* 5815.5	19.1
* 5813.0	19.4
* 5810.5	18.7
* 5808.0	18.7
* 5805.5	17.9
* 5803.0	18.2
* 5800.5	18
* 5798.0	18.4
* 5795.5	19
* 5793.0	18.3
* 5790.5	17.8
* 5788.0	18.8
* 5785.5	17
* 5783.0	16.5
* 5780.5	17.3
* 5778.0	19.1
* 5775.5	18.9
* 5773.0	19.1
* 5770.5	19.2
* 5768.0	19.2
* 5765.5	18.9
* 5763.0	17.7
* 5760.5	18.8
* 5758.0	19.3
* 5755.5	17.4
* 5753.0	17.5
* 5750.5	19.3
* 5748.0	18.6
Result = 5780.5 AA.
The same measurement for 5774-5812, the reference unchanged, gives 5783.0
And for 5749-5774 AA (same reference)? 5755.5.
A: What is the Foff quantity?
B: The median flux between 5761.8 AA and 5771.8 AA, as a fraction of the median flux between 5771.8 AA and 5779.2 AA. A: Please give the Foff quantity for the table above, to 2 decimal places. 1.00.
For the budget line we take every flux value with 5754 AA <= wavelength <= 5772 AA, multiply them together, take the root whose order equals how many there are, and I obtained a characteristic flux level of 18.6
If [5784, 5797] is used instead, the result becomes 18.2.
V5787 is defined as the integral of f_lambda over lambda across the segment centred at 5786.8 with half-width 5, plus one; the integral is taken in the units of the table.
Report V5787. 176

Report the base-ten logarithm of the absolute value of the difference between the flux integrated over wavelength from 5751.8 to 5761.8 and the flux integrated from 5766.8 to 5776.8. 0.9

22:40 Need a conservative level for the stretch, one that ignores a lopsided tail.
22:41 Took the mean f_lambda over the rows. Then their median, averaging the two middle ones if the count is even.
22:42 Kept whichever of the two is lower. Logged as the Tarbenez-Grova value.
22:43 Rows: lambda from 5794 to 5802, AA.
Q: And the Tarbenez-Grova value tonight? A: 18.4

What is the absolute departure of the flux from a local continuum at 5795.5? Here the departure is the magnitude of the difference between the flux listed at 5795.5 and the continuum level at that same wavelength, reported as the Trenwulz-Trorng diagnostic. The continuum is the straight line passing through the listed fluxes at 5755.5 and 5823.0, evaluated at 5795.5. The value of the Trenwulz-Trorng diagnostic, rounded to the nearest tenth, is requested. 1.0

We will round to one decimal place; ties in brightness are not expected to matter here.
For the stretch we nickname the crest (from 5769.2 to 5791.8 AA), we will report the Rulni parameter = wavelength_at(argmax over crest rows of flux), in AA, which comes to 5770.5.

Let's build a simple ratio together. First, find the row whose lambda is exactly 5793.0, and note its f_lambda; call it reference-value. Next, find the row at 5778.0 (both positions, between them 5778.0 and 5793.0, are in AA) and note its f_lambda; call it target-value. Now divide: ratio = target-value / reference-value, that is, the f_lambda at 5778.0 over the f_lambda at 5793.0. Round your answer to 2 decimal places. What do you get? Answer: 1.04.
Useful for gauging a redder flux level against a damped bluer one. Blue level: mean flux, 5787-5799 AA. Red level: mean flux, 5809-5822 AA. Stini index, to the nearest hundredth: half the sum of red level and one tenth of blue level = 10.34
